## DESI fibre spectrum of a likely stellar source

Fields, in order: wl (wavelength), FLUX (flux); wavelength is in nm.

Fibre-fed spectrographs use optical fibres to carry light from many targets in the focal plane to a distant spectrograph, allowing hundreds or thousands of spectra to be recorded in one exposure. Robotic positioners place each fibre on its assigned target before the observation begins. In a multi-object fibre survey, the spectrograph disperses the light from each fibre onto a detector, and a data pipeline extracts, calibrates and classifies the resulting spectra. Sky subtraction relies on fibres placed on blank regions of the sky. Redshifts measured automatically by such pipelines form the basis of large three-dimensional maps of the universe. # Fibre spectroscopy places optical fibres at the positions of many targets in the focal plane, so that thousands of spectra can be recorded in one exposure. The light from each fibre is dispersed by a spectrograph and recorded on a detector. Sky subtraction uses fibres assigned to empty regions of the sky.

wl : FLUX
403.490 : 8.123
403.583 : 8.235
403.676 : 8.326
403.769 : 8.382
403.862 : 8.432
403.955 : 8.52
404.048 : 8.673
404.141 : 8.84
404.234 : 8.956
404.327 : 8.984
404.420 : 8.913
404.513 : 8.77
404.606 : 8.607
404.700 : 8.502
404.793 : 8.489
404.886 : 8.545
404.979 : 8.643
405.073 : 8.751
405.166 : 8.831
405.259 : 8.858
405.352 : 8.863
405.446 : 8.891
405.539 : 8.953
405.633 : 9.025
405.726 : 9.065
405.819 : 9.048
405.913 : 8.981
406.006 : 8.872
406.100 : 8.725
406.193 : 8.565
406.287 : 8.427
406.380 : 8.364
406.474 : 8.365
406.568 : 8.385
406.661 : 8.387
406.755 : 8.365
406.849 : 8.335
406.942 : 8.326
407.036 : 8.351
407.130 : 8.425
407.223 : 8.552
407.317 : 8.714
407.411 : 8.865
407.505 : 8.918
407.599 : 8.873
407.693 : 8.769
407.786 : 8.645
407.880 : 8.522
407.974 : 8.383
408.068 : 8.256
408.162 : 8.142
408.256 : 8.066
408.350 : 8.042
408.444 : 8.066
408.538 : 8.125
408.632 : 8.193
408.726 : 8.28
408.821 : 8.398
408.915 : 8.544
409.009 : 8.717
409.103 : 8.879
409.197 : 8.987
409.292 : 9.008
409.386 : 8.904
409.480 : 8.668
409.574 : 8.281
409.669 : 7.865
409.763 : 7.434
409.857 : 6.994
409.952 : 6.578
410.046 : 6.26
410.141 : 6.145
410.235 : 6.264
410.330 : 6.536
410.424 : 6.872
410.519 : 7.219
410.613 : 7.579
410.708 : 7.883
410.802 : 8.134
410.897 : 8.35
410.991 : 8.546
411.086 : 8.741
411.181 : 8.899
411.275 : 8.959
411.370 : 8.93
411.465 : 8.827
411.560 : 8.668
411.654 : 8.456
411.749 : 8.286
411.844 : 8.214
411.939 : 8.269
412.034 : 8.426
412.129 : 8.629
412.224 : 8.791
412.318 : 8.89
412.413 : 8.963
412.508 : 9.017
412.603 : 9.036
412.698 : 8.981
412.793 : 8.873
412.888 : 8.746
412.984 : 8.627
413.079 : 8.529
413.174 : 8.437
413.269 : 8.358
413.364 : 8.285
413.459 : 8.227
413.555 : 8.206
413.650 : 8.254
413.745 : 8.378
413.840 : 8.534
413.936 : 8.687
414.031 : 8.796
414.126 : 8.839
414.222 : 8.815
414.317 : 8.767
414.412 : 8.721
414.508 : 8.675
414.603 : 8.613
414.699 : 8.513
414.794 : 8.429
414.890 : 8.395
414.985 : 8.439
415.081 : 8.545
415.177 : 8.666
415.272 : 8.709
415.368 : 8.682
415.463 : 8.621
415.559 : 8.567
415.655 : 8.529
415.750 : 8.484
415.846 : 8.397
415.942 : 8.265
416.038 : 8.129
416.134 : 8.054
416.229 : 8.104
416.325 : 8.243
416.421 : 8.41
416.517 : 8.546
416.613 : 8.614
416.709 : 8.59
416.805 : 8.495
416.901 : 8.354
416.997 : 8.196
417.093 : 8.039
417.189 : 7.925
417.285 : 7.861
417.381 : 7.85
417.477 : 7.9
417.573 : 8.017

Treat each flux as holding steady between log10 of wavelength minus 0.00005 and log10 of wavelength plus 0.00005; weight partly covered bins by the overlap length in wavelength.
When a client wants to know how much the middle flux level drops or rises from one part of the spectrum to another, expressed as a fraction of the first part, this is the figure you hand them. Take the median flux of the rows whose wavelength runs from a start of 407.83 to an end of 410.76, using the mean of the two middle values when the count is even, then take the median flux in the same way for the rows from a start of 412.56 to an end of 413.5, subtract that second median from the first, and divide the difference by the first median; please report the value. -0.056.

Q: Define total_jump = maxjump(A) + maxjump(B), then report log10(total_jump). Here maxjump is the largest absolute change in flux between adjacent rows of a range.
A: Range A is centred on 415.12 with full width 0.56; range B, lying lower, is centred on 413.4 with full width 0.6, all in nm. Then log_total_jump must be -0.70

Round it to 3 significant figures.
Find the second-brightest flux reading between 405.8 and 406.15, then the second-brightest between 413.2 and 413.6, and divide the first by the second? 1.08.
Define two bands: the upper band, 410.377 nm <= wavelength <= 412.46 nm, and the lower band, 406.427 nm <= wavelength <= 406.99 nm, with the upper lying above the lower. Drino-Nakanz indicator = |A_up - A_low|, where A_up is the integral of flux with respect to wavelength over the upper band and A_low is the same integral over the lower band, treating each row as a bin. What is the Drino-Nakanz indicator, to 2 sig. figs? 13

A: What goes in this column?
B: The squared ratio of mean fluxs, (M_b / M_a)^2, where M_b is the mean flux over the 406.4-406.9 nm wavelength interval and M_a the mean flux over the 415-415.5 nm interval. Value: 0.94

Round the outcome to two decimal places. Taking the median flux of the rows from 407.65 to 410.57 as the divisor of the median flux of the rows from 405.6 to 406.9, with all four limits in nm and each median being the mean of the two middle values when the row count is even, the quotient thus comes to 1.04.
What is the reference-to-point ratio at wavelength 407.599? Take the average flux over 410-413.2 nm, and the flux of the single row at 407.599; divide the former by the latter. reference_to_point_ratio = 0.93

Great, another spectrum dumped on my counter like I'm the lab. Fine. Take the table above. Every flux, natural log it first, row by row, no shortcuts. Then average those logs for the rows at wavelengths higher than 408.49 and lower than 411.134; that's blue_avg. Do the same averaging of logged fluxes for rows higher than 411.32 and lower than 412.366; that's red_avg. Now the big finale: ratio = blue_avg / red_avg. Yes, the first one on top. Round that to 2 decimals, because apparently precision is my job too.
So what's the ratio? 0.96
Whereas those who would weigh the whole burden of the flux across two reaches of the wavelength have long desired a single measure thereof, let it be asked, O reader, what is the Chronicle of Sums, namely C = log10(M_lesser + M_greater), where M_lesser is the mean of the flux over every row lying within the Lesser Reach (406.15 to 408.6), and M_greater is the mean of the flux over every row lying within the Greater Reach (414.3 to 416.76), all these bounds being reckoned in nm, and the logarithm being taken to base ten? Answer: 1.23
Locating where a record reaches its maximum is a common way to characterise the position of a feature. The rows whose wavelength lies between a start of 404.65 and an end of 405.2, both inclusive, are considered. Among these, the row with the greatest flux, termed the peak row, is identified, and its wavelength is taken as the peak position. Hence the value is 405.166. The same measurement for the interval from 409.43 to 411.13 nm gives 411.086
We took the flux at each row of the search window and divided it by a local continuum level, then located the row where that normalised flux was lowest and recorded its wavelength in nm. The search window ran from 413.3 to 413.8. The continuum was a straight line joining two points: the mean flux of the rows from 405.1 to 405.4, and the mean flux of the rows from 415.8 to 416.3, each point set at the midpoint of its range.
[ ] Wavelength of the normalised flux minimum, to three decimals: 413.555 nm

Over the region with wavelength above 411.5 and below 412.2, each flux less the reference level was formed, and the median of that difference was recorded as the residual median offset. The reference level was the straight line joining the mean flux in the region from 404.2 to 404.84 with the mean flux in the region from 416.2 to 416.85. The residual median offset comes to -0.12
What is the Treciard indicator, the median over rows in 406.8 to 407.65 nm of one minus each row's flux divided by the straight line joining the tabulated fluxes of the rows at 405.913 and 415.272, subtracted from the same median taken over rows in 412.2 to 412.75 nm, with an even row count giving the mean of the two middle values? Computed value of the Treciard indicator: -0.065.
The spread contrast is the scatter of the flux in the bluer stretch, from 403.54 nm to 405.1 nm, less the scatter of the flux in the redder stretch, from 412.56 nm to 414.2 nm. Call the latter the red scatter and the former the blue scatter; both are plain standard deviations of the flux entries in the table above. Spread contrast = -0.05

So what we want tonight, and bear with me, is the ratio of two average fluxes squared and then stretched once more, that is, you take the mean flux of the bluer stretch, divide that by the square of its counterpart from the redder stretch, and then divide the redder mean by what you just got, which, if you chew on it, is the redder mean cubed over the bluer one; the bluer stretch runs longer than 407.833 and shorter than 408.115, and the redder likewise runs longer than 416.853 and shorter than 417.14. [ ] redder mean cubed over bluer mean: 65.7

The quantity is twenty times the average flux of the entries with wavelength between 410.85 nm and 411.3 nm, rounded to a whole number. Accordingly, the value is 174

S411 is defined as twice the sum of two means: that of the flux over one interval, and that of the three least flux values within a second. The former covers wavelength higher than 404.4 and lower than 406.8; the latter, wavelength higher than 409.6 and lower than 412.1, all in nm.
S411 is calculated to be 29.8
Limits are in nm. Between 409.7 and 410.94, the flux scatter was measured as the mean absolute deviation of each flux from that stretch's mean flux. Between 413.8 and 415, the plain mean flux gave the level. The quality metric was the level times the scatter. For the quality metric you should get 5.3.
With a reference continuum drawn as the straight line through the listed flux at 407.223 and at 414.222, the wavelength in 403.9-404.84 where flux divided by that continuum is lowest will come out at 404.793 nm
